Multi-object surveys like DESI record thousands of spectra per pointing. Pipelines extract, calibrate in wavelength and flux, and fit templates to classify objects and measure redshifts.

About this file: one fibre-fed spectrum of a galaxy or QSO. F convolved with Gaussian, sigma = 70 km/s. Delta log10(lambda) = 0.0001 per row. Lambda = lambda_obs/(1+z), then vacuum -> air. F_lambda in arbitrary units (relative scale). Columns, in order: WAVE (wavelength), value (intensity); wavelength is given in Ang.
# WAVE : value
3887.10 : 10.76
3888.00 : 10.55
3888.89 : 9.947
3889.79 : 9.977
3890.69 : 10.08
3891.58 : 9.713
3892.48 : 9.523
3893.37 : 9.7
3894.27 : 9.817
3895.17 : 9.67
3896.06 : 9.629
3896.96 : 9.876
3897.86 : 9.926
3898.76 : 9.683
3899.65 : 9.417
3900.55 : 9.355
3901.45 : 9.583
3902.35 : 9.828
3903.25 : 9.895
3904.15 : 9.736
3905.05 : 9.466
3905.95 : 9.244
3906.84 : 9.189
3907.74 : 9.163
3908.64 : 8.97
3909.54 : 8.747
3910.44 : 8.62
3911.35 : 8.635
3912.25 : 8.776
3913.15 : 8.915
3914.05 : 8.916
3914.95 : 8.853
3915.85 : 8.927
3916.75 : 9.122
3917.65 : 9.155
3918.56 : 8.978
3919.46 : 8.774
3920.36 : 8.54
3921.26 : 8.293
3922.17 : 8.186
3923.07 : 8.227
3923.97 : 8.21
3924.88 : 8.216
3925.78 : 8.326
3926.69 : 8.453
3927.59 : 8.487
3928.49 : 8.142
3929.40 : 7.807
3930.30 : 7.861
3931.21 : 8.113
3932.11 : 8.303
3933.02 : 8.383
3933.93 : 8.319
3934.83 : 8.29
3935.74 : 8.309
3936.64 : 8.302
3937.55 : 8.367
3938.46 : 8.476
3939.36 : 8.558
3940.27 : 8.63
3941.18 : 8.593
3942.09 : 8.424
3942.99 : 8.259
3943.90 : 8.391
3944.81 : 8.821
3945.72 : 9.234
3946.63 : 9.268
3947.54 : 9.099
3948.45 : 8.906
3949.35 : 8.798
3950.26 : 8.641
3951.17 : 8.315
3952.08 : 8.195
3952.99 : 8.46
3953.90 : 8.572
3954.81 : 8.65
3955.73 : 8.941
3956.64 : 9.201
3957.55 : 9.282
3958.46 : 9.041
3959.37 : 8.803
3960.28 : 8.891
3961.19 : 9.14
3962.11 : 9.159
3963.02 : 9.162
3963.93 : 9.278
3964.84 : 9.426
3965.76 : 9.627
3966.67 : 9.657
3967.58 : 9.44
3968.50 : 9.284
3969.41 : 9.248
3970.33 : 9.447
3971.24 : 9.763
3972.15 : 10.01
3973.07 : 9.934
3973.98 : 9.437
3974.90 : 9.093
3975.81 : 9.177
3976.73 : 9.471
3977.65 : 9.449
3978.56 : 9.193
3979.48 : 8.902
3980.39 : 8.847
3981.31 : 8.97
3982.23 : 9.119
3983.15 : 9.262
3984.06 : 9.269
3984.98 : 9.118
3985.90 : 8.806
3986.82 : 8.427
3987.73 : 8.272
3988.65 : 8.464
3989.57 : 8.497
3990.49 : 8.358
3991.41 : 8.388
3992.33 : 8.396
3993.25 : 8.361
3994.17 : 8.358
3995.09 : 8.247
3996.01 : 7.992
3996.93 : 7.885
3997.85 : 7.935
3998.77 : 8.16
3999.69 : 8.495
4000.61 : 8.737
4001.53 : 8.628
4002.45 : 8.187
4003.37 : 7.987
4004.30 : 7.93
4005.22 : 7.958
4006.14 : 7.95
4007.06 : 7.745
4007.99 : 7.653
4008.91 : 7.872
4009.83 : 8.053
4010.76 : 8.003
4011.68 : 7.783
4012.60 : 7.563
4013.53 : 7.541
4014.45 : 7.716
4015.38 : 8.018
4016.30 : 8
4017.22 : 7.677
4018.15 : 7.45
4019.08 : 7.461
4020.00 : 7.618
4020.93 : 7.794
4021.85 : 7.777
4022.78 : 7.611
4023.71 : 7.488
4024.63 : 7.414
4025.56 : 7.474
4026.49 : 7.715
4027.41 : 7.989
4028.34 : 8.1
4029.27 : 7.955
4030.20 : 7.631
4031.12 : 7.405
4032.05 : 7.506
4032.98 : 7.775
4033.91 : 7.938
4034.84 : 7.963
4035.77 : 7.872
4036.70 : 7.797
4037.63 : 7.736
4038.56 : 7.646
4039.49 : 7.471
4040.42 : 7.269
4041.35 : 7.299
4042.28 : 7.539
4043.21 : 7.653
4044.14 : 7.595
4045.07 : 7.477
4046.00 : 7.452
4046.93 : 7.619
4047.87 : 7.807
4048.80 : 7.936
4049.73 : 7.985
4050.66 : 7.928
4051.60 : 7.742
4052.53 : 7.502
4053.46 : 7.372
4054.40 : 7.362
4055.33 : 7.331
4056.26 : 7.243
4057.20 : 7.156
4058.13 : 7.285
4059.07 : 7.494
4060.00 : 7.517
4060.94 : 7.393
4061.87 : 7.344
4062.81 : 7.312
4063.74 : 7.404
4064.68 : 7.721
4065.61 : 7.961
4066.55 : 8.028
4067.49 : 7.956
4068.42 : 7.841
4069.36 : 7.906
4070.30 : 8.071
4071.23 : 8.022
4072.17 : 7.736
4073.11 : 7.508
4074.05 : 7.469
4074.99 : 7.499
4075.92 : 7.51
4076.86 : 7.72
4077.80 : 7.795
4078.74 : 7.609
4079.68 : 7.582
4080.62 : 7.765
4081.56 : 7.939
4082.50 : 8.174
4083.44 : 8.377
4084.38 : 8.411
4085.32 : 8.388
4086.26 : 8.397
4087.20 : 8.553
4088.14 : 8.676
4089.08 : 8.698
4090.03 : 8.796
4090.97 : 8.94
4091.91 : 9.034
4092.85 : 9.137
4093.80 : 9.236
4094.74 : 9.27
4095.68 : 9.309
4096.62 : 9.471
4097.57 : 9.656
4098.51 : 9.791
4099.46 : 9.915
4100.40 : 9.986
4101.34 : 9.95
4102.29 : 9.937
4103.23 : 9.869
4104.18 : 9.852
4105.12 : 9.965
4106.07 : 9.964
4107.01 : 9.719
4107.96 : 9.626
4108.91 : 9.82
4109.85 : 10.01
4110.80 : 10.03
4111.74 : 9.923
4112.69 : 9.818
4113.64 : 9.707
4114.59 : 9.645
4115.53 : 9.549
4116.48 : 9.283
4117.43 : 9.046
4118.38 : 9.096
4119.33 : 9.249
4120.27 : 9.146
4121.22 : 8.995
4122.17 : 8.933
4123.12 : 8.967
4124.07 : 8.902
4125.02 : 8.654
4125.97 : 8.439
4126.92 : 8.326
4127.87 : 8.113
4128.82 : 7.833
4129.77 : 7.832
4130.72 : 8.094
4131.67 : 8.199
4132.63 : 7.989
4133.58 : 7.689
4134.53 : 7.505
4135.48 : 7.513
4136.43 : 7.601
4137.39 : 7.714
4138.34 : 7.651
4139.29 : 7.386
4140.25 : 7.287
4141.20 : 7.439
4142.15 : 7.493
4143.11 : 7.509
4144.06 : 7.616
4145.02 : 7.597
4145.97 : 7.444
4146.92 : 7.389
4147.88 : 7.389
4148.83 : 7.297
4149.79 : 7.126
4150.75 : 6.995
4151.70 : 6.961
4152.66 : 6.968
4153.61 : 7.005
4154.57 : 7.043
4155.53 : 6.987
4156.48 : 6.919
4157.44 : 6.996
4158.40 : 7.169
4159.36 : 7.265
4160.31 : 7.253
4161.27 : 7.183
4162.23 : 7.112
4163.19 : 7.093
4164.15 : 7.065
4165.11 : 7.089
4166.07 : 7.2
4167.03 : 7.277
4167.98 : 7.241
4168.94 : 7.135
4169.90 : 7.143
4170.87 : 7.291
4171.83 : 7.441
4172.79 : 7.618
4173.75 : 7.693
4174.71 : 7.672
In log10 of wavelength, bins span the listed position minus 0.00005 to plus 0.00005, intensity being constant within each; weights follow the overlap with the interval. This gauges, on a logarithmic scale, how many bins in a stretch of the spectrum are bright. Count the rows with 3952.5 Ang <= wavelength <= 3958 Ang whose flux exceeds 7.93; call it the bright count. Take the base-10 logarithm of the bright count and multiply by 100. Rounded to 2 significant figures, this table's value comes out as 78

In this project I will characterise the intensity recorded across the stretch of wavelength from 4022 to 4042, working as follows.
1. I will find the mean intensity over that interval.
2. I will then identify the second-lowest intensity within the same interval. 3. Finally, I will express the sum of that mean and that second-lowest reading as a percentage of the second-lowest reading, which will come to 205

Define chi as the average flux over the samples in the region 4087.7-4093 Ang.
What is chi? 8.9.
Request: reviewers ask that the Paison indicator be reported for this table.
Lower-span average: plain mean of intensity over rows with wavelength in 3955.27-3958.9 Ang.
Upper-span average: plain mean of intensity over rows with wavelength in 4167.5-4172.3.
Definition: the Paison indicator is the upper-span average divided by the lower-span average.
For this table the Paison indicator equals 0.80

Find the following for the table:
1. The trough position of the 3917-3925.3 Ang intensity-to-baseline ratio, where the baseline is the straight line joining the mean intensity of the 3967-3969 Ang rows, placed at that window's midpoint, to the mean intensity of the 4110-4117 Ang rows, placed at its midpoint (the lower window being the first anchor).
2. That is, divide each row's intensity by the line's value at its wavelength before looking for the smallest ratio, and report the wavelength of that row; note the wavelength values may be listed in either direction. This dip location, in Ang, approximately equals 3922.17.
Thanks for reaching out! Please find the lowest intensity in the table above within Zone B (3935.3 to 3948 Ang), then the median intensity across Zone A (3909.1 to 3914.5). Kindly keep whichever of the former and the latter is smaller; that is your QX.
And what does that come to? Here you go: 8.3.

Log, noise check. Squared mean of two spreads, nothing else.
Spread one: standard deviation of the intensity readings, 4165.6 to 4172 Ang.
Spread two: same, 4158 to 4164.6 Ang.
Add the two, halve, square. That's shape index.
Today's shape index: 0.01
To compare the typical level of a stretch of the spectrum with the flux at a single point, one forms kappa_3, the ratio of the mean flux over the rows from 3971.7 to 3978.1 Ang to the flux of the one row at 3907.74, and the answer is 1.04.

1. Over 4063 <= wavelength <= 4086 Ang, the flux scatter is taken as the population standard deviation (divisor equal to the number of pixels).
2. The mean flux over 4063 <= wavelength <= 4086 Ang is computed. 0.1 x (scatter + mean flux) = 0.81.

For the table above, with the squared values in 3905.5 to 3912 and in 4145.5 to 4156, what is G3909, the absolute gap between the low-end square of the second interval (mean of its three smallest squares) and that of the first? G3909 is 26.5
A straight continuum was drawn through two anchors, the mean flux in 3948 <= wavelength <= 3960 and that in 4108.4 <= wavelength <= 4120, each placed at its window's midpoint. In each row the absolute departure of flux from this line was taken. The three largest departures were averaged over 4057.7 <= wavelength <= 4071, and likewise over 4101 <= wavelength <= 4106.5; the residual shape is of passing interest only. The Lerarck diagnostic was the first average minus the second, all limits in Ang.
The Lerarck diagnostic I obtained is 1.6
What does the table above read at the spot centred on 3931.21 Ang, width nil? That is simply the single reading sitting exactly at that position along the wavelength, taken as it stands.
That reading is 8.113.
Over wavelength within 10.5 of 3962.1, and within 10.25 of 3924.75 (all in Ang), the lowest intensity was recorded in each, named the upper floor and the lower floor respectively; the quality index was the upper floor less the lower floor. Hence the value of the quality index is 0.39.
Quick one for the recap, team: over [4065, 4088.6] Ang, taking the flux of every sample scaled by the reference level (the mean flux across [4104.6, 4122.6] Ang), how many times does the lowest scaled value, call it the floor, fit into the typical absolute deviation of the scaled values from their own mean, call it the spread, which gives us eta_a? 0.038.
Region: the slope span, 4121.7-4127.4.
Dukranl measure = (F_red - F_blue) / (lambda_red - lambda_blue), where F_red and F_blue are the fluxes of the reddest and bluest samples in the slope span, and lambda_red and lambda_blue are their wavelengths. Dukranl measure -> -0.13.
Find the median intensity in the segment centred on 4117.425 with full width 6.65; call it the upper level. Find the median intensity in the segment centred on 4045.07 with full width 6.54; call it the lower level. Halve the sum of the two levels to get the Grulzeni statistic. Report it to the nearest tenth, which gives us 8.4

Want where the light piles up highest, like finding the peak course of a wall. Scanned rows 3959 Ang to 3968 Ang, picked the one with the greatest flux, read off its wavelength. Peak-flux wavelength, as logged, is 3966.67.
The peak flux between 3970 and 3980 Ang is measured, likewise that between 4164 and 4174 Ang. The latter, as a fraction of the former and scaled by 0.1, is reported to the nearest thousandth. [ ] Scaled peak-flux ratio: 0.077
